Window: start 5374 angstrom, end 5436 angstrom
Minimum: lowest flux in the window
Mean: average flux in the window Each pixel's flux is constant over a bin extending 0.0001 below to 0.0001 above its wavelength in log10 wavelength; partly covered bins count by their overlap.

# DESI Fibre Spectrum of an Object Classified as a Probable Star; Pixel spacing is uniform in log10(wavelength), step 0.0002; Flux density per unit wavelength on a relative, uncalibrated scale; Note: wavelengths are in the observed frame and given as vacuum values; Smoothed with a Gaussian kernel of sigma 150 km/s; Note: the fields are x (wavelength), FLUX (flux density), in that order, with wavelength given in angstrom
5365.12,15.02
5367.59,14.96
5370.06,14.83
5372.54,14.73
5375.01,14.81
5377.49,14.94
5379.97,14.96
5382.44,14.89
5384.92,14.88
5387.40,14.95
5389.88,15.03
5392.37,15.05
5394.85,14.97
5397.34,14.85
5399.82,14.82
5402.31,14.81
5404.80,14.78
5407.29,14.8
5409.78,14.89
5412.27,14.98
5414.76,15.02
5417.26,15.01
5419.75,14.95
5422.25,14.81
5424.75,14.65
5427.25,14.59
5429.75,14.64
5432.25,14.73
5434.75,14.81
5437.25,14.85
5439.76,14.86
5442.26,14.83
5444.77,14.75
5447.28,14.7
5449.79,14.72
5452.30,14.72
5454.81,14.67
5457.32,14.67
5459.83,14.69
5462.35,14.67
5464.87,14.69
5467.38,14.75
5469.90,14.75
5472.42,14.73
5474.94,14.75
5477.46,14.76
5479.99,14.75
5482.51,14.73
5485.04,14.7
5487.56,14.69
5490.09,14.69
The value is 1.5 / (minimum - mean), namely -5.5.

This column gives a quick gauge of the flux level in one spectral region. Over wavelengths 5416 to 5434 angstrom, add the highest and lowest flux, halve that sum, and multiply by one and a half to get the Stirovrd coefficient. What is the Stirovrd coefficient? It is 22.2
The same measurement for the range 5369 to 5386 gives 22.3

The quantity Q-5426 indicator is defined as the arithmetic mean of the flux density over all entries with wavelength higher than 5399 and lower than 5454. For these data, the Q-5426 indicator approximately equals 14.8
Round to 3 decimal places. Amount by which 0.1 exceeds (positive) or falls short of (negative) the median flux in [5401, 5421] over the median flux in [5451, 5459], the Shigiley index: -0.917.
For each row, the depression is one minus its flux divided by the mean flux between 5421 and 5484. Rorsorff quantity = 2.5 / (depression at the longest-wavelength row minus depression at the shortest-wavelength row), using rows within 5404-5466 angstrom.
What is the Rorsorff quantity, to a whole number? 409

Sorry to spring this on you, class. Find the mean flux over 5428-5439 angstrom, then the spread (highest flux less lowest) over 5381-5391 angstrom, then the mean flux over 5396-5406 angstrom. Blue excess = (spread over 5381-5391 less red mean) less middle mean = -29.4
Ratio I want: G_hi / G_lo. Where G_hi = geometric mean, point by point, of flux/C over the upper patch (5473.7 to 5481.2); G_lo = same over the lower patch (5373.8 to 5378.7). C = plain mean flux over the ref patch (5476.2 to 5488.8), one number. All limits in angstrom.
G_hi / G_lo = 0.992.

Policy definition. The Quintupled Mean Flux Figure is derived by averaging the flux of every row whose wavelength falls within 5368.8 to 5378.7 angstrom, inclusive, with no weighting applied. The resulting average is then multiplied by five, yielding 74.1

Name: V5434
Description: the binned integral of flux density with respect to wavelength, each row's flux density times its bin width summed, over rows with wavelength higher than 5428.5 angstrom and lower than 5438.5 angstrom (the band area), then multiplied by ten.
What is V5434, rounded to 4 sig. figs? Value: 1477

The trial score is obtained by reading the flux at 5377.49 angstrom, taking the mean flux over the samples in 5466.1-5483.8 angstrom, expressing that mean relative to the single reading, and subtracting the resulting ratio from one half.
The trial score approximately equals -0.487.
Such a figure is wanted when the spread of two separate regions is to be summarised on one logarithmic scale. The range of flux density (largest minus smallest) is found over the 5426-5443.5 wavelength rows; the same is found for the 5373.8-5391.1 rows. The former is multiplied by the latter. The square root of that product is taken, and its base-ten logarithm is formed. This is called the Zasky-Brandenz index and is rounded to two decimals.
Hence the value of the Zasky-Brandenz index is -0.61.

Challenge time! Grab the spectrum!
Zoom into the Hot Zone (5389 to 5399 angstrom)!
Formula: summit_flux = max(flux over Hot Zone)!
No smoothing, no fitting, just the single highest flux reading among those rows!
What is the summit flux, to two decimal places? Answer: 15.05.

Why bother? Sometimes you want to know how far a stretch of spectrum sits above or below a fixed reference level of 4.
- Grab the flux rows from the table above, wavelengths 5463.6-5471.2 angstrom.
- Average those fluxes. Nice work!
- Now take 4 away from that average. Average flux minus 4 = 10.7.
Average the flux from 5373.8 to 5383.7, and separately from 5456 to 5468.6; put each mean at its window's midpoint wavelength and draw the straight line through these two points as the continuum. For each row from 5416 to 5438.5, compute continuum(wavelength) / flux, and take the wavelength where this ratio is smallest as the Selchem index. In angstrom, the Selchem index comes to 5417.26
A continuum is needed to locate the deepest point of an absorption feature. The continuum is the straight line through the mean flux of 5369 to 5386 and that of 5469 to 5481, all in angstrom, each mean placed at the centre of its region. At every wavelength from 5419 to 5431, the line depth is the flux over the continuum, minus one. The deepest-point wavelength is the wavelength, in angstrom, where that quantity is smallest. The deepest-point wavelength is 5427.25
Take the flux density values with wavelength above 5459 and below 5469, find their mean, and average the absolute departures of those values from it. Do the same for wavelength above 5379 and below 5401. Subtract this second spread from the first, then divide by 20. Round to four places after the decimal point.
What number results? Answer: -0.0020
